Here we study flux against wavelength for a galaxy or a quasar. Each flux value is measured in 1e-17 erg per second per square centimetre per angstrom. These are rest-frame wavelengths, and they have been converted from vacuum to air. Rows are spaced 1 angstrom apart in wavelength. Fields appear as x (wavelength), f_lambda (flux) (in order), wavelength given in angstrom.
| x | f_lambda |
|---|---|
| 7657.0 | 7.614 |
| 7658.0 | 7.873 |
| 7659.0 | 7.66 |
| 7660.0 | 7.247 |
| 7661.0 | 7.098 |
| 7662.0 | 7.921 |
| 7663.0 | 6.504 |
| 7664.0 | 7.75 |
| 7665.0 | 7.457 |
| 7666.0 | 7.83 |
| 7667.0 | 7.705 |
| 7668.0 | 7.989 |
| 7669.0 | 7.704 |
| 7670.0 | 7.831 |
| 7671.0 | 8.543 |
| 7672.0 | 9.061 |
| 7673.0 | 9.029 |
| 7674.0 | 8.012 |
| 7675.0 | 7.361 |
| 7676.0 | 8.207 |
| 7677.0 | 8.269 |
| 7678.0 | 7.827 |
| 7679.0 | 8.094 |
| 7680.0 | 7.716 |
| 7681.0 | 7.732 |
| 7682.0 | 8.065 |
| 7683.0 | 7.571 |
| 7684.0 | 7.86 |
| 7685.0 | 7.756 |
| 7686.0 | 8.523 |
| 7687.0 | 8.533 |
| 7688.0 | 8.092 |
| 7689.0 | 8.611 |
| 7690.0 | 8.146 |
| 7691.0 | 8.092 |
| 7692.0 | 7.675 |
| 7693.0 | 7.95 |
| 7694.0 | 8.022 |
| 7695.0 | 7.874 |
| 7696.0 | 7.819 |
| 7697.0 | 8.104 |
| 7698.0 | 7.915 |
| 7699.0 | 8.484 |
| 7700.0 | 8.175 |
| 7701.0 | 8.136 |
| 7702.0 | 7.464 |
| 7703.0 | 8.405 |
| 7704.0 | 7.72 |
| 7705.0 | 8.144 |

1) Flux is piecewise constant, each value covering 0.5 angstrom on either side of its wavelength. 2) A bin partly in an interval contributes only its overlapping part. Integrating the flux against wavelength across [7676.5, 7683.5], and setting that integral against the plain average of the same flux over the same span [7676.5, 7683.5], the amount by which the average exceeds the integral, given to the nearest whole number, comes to -47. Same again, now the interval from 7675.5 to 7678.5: -16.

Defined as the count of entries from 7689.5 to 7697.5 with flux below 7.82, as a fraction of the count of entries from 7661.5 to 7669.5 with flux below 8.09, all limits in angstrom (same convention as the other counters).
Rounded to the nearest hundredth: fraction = 0.25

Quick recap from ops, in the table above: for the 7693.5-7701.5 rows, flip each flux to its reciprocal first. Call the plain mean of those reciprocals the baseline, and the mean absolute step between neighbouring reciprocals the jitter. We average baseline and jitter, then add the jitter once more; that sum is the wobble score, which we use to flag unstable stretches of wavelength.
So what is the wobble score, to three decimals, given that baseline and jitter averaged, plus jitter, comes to 0.067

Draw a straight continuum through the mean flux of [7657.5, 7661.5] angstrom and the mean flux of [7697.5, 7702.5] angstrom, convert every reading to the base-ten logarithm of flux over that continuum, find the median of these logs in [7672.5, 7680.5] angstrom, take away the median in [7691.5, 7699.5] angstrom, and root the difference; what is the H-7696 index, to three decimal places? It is 0.146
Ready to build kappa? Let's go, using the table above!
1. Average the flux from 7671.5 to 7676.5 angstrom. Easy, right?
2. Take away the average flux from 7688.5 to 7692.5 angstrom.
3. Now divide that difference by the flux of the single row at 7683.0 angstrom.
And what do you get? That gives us 0.03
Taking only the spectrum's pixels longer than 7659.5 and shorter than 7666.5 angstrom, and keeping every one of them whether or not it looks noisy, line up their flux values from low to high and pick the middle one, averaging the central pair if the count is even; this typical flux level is 7.5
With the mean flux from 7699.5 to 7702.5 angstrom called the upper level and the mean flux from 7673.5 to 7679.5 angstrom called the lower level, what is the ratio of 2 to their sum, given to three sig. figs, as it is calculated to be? 0.126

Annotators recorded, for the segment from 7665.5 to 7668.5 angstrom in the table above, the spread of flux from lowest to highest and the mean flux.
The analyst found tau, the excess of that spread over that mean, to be -7.6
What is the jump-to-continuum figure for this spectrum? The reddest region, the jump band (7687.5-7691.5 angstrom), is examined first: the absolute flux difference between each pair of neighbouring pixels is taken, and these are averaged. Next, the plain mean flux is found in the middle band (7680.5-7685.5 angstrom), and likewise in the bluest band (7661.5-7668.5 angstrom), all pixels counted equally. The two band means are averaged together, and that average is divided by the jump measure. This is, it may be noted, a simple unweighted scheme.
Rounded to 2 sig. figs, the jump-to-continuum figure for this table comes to 22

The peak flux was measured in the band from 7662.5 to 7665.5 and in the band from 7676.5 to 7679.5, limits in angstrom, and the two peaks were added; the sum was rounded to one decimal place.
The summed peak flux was 16.0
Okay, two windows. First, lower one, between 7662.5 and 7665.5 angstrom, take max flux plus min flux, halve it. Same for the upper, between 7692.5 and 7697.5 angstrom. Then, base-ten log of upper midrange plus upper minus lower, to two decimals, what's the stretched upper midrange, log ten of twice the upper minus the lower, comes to 0.94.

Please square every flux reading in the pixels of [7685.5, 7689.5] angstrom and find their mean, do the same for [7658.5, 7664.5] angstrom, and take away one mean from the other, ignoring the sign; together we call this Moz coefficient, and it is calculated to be 17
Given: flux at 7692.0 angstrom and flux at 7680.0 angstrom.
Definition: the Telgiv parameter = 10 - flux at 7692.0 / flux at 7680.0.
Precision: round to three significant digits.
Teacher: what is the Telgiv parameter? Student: 9.01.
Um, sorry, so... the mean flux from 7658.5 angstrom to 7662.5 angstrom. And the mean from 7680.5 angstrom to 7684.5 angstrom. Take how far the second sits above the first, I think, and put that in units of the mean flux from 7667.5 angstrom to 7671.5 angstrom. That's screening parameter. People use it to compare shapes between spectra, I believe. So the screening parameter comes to 0.04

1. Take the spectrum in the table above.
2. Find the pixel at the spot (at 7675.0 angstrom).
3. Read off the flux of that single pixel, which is 7.361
